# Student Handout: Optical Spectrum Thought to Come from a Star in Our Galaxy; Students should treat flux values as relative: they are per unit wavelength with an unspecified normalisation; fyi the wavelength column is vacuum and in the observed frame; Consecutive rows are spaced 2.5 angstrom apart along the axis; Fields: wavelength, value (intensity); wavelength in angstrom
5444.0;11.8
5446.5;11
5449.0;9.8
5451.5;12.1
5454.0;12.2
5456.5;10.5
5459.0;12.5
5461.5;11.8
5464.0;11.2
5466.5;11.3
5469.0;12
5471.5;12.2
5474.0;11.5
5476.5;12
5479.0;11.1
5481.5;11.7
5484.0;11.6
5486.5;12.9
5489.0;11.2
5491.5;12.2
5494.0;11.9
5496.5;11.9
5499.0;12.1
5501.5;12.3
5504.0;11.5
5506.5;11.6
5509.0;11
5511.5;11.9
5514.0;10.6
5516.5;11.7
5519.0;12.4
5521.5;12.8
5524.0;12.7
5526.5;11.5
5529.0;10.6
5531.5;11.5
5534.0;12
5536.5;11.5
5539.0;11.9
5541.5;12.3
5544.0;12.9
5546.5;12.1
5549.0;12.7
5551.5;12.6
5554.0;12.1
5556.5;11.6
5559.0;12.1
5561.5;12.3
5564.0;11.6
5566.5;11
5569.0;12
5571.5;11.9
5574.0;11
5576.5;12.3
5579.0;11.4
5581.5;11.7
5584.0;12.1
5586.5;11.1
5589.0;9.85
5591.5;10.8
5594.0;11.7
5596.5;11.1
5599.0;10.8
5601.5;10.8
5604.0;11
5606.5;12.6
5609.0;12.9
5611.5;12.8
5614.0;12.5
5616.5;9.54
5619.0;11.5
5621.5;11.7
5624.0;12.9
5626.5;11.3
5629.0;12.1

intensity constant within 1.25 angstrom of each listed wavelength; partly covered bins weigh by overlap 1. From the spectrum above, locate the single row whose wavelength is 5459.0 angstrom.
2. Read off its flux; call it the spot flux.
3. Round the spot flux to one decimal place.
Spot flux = 12.5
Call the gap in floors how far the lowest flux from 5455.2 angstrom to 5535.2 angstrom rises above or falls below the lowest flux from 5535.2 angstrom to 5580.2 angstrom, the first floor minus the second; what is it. -0.50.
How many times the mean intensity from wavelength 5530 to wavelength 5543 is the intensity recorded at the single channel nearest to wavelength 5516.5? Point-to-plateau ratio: 0.988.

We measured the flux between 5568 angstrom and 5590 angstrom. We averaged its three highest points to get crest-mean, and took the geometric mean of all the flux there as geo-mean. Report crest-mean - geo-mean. 0.67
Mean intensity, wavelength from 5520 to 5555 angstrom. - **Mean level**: 12.1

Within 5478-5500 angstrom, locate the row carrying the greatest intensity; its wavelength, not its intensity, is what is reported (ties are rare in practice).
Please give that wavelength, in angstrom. 5486.5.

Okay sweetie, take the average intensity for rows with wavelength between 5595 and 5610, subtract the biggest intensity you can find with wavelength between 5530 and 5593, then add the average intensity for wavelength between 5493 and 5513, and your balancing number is 10.4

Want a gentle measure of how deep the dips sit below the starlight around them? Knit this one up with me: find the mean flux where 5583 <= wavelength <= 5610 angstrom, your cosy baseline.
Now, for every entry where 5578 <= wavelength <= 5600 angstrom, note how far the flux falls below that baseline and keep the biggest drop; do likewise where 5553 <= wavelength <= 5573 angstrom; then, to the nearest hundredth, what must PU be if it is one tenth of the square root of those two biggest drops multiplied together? 0.07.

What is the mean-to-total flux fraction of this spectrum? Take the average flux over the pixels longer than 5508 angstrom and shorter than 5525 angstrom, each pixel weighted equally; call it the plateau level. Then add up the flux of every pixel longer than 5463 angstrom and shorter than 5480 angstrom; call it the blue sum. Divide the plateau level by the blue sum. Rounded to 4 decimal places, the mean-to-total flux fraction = 0.1460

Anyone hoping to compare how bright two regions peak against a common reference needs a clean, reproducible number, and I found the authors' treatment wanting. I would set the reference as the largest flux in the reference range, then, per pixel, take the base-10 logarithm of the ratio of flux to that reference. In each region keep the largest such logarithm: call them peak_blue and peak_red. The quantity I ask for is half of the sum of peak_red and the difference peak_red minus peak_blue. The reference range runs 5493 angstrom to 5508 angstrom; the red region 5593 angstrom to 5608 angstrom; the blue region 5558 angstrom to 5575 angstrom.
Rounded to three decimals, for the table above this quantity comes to 0.010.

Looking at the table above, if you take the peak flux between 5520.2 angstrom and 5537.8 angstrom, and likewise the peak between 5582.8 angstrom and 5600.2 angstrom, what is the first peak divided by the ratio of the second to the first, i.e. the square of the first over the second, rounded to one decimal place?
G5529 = 13.5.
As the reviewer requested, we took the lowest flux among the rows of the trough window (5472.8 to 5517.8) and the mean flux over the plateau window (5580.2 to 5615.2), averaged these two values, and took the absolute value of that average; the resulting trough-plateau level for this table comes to 11.1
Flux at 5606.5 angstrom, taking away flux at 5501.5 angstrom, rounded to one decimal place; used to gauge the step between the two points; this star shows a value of 0.3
